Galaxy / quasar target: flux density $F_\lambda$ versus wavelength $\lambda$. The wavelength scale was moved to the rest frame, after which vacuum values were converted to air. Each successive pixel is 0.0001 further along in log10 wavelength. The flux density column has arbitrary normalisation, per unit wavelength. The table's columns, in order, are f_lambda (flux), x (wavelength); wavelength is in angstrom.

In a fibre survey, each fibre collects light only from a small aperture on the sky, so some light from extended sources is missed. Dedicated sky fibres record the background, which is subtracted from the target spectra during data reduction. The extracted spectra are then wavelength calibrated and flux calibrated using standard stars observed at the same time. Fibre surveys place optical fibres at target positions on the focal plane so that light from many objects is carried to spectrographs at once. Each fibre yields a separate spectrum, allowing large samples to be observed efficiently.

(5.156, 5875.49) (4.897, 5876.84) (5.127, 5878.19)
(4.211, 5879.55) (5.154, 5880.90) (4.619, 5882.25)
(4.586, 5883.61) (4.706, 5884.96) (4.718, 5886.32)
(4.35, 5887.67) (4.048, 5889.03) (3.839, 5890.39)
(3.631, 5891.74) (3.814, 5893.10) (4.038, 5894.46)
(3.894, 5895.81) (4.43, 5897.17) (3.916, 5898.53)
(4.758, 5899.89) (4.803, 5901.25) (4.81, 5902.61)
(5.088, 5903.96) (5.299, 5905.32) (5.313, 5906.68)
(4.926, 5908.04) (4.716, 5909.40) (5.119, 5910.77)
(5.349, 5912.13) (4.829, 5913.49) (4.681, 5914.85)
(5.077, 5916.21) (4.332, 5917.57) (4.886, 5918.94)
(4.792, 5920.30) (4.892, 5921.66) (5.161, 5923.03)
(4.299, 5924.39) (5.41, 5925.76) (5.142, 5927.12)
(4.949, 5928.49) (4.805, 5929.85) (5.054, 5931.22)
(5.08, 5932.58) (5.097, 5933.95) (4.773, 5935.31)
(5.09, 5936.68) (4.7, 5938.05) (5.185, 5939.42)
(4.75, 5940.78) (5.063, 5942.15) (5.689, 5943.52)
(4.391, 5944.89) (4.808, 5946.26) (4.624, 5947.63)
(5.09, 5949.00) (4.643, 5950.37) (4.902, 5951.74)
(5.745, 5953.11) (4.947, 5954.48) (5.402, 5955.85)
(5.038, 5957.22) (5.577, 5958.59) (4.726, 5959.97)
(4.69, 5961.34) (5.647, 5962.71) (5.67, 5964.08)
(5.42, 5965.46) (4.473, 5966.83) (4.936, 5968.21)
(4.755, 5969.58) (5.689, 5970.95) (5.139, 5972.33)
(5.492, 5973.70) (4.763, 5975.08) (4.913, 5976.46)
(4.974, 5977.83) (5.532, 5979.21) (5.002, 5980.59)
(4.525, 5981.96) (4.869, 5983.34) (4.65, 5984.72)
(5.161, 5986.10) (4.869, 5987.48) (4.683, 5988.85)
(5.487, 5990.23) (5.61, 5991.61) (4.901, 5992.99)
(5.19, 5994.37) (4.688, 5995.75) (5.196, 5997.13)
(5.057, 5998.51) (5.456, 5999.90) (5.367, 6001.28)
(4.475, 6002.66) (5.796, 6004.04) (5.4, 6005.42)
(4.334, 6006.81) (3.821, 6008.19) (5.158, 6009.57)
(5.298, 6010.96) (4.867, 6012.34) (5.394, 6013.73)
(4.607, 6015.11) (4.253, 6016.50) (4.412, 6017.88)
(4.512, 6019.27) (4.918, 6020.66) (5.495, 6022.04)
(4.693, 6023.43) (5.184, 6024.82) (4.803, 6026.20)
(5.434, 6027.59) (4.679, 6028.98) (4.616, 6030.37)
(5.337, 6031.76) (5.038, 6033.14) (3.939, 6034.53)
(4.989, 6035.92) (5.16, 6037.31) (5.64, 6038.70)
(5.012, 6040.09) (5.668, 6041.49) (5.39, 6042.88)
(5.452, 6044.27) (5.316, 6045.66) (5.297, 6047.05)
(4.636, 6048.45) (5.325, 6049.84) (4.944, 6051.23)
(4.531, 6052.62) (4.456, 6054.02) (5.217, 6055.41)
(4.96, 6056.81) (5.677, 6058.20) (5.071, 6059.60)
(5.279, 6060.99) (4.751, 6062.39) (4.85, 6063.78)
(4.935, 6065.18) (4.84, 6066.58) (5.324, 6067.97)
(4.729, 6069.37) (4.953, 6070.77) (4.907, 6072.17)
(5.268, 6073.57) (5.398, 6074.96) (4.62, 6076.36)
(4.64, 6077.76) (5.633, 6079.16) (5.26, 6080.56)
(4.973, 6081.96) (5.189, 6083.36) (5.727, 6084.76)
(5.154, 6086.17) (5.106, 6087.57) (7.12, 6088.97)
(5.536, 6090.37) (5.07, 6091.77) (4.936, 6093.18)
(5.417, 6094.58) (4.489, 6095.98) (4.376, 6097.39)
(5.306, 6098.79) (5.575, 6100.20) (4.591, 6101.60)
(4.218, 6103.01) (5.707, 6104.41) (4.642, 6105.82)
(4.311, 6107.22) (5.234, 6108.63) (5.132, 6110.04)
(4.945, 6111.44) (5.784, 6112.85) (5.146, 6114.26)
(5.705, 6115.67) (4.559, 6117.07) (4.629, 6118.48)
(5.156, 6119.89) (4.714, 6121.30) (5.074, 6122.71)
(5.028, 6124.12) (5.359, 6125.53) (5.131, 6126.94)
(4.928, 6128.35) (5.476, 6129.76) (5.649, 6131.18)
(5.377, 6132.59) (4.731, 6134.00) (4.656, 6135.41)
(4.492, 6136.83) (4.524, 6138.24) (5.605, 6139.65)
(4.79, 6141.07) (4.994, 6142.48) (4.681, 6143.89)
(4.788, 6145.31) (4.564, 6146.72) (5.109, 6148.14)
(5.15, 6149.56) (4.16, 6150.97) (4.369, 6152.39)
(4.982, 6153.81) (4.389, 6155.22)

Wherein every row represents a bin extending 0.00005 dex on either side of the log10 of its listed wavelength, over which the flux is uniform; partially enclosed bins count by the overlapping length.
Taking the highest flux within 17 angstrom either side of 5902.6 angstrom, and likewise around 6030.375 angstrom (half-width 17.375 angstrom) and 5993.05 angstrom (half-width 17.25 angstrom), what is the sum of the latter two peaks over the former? 2.14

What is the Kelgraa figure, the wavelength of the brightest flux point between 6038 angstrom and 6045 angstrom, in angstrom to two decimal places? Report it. 6041.49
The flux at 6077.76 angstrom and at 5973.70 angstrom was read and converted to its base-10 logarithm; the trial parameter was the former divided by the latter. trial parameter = 0.90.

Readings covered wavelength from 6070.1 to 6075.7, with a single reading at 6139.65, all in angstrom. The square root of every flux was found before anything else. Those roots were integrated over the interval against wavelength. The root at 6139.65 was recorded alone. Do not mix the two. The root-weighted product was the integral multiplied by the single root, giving 30.0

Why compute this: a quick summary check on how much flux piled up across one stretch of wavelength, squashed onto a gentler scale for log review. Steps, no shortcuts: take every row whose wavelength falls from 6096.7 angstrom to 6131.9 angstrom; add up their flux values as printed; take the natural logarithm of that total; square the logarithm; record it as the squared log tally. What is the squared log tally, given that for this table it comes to 23.4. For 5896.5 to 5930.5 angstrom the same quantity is 23.1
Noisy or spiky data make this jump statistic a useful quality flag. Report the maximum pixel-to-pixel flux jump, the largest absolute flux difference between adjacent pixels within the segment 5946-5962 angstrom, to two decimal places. 0.85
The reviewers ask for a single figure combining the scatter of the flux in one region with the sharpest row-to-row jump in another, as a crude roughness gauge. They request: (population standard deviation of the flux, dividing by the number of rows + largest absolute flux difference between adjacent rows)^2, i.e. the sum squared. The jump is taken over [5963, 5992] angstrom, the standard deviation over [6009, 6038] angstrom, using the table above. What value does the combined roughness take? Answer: 1.8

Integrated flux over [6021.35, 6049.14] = 141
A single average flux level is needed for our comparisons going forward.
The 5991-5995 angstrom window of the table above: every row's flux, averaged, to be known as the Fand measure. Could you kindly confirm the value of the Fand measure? 5.23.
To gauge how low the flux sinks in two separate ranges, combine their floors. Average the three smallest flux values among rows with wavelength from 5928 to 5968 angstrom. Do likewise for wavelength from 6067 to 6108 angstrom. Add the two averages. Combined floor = 8.80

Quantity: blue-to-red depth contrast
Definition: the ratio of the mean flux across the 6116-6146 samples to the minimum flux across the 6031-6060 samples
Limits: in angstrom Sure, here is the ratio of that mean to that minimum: 1.26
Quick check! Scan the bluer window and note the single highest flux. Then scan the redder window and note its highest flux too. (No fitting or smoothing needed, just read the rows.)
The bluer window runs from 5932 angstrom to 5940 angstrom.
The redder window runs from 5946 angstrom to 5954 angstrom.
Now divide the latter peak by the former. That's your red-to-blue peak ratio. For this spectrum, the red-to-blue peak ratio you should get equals 1.11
